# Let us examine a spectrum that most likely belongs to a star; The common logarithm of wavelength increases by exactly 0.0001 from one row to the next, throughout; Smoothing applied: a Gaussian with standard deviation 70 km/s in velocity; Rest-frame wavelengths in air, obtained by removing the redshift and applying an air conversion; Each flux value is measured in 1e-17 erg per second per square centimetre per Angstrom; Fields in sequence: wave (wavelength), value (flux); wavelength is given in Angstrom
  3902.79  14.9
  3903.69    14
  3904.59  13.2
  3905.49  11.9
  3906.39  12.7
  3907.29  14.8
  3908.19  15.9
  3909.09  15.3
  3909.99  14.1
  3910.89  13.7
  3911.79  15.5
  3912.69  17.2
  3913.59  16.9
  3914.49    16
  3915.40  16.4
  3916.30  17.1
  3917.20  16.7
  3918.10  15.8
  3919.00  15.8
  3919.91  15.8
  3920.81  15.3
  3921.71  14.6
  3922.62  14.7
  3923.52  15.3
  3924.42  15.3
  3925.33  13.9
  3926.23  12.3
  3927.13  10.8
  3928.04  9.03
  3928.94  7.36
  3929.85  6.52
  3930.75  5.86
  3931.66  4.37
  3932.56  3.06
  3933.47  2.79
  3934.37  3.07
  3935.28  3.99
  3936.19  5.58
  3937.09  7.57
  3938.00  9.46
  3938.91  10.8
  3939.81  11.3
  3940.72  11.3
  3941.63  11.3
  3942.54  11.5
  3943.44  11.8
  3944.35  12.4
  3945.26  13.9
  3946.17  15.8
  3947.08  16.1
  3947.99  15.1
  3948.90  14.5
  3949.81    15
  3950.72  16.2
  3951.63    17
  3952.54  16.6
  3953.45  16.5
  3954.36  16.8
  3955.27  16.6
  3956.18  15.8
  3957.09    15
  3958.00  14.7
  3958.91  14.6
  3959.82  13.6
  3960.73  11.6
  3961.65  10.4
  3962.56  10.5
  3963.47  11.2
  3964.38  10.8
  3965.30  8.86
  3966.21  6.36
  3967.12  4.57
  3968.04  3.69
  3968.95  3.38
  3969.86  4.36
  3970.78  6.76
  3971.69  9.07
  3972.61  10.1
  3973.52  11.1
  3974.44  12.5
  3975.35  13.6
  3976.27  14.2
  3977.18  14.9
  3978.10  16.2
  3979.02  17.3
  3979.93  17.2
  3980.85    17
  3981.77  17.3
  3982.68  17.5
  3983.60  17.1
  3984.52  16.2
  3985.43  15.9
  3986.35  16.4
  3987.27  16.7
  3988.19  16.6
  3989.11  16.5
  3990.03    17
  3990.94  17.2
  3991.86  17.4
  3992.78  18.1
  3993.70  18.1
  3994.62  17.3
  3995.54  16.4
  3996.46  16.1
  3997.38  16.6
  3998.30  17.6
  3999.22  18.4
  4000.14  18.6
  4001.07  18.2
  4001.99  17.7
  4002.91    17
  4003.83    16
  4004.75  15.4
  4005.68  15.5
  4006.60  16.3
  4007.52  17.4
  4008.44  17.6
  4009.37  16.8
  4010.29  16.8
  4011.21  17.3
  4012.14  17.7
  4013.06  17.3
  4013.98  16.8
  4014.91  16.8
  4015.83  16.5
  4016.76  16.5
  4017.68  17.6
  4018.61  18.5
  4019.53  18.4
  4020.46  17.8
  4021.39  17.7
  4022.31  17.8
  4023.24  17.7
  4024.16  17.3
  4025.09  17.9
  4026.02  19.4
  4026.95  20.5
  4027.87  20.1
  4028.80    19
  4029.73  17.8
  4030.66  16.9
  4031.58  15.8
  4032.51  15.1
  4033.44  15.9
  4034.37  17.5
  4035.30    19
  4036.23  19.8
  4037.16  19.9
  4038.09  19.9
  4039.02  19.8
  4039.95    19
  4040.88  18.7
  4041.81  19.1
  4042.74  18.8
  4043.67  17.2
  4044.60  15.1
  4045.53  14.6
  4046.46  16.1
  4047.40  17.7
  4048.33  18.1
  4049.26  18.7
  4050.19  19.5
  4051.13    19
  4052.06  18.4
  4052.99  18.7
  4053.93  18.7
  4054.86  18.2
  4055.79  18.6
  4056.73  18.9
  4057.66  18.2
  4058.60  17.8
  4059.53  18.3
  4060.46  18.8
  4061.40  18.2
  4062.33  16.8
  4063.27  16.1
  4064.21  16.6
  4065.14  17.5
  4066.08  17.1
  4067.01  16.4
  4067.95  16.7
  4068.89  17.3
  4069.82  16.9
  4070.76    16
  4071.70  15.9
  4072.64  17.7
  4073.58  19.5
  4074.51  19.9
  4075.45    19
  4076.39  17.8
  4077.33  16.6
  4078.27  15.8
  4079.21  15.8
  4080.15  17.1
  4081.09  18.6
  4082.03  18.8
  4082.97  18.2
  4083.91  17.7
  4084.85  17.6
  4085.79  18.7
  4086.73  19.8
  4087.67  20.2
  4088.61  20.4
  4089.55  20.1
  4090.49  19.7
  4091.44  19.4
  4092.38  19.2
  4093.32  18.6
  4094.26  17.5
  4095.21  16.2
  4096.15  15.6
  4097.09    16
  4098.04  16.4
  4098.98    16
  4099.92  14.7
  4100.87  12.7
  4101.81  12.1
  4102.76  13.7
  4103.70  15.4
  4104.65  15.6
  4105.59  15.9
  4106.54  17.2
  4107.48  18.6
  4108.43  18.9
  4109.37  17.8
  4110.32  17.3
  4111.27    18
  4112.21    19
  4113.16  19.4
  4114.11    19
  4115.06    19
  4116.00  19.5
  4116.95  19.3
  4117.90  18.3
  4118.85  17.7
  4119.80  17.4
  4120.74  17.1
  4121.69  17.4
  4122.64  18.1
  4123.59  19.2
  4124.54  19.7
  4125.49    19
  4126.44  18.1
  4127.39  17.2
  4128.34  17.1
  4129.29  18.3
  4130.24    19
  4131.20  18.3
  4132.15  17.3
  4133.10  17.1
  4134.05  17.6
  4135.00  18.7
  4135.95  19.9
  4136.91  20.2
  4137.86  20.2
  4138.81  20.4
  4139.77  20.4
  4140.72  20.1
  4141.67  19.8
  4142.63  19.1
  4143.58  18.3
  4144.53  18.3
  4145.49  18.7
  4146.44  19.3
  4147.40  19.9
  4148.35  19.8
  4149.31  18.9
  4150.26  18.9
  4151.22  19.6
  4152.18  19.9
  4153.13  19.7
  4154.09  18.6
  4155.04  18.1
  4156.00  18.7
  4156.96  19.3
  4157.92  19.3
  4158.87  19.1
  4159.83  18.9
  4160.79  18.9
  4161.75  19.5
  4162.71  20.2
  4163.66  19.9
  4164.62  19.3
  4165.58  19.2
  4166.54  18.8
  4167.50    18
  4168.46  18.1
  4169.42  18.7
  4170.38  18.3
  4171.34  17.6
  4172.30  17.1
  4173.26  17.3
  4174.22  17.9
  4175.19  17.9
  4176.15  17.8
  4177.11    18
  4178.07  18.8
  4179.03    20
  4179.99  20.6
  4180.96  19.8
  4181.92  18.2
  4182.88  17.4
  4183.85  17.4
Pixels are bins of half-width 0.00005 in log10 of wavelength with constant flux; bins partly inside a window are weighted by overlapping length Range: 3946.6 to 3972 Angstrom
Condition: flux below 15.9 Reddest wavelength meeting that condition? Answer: 3971.69 Angstrom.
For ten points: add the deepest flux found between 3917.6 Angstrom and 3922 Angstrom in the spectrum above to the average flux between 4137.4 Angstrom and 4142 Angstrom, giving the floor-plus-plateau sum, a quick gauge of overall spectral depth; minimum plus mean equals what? 35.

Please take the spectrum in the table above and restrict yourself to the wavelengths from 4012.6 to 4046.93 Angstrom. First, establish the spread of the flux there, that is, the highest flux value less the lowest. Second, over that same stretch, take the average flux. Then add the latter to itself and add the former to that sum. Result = 41.6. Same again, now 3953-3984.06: 38.9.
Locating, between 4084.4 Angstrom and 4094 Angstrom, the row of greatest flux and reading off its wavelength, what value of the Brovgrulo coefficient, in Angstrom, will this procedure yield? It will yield 4088.61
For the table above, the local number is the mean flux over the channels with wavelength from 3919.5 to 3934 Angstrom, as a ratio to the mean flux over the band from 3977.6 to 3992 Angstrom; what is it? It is 0.62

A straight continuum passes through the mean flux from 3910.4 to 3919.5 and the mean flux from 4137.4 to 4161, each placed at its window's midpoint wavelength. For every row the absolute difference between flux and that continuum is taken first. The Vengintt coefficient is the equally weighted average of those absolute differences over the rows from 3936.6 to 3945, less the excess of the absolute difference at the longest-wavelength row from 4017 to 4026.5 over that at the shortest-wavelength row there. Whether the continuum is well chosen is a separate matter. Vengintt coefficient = 3.9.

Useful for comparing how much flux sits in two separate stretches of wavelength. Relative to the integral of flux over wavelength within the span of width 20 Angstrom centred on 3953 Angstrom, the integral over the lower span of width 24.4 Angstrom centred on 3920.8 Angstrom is 1.1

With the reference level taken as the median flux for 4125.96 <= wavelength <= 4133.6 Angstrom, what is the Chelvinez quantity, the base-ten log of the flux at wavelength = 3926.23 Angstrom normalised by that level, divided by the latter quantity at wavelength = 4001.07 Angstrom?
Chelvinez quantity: -13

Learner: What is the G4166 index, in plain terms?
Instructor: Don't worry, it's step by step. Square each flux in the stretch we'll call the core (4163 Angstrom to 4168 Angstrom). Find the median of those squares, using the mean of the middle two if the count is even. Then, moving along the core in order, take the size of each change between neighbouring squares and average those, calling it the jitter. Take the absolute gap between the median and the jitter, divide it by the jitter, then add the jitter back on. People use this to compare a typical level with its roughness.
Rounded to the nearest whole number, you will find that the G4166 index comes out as 37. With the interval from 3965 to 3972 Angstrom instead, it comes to 20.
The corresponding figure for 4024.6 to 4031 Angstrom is 47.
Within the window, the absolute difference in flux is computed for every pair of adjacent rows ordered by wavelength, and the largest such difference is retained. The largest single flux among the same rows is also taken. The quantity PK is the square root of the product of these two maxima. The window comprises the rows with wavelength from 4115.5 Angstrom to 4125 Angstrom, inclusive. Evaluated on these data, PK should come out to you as 4.7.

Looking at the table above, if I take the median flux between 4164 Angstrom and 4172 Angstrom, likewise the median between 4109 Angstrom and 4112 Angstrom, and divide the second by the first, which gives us 0.96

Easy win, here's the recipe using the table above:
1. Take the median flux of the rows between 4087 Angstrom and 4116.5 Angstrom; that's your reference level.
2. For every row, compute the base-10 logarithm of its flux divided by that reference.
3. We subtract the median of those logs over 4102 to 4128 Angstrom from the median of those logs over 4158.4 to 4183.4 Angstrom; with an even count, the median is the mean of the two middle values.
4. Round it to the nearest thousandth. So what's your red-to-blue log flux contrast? 0.015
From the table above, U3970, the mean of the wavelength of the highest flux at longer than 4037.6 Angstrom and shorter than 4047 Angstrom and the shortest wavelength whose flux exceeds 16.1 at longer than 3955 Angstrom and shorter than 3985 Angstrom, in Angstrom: 3996.7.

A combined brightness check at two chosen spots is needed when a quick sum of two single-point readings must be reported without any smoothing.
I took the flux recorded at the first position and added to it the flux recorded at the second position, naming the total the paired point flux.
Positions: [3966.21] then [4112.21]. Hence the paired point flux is 25.4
